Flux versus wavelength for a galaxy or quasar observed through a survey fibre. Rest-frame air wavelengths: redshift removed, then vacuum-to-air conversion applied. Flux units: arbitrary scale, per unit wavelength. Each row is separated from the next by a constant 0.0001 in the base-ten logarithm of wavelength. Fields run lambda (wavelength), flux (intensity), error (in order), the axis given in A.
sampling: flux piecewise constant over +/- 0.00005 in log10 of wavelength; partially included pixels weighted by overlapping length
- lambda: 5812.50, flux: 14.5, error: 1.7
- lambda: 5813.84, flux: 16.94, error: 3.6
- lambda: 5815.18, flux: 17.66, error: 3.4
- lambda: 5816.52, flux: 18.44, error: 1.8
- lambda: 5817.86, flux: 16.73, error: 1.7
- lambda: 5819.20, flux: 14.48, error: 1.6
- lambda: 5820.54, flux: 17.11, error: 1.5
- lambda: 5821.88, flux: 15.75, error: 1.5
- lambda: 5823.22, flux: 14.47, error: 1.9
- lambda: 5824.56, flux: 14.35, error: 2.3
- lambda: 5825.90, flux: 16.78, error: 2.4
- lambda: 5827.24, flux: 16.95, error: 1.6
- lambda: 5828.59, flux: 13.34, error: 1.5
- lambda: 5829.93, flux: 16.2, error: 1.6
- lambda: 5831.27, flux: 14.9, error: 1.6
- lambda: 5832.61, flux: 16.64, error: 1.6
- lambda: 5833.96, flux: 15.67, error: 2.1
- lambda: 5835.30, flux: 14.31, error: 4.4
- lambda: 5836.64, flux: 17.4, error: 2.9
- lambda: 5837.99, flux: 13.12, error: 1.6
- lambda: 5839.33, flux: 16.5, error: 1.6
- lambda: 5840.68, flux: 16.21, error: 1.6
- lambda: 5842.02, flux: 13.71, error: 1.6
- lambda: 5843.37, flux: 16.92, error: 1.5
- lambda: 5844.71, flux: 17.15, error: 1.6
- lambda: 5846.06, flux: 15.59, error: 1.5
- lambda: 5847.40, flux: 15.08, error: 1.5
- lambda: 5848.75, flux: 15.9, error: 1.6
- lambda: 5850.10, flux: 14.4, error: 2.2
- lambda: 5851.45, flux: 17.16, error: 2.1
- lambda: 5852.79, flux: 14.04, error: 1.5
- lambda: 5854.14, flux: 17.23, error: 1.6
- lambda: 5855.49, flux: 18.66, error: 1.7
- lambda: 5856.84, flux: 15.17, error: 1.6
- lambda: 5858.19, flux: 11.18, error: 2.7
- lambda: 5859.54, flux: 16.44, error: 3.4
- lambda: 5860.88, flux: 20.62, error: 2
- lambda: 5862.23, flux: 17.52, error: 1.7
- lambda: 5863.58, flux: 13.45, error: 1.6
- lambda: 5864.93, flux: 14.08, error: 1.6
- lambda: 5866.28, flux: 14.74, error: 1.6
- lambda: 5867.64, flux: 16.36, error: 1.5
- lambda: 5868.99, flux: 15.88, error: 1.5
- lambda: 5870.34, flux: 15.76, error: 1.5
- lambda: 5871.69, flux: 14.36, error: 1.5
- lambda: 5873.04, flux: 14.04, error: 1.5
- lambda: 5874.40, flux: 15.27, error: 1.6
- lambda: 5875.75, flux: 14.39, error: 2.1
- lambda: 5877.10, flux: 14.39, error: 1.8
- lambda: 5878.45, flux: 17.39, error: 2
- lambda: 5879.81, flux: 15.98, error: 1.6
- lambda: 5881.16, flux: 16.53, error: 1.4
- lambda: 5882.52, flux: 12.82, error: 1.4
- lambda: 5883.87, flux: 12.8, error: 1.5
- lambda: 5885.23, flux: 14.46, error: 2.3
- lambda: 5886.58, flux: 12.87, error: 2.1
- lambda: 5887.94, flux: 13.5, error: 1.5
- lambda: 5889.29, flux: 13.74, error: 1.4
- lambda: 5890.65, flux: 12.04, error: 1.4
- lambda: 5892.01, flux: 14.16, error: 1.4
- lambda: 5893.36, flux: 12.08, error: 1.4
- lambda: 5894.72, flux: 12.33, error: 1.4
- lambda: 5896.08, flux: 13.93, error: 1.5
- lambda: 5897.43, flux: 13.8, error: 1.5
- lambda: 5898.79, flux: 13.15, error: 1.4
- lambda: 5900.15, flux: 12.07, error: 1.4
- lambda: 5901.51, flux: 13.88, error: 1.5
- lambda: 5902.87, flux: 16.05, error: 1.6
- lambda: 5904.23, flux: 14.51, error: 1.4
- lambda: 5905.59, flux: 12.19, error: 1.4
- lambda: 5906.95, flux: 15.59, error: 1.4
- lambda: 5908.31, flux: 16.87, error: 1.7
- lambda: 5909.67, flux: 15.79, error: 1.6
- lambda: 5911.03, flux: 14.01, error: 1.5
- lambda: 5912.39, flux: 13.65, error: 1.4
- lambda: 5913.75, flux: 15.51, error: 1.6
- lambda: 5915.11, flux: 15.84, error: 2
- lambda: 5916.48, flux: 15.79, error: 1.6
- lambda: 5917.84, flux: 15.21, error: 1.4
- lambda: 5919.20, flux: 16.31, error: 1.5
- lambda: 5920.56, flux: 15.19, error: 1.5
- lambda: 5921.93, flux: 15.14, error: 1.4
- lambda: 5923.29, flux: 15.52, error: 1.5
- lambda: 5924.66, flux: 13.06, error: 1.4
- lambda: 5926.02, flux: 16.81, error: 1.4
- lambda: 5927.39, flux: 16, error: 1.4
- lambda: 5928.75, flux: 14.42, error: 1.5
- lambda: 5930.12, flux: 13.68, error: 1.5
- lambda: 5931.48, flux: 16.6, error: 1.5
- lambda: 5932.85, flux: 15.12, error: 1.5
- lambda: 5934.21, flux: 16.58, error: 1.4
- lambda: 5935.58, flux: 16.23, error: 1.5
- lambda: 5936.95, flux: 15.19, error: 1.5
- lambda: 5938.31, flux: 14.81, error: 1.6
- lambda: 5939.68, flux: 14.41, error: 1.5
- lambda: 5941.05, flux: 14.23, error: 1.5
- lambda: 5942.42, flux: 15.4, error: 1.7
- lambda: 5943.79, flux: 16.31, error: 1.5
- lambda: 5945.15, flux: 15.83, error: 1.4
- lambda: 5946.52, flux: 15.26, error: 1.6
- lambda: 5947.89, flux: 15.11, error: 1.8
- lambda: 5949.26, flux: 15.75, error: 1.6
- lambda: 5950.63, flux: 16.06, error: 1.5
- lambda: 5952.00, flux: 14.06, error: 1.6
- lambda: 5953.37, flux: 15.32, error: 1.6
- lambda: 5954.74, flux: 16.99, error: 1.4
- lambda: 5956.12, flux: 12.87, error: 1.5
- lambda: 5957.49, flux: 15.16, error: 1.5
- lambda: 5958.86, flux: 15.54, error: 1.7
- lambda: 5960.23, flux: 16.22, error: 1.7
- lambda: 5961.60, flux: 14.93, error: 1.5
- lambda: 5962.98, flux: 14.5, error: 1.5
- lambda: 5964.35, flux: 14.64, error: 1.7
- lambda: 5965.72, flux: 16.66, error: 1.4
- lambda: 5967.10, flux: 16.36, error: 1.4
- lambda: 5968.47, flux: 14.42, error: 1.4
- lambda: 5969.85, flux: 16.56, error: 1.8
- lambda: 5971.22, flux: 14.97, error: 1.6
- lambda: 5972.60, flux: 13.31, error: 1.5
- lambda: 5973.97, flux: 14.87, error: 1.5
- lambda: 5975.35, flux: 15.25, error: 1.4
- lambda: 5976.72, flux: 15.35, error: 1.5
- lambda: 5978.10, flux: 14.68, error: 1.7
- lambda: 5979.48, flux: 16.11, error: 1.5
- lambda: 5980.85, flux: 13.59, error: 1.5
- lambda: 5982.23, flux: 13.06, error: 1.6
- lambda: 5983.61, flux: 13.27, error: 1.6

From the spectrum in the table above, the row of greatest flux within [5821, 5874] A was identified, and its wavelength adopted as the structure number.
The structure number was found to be 5860.88 A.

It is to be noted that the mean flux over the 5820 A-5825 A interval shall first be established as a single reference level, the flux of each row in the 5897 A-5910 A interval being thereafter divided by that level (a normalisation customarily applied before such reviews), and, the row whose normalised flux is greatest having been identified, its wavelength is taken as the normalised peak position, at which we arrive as 5908.31 A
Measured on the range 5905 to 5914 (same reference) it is 5908.31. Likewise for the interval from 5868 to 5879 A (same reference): 5878.45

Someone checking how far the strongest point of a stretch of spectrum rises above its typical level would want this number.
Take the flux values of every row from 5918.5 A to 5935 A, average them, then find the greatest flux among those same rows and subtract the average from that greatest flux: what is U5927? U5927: 1.4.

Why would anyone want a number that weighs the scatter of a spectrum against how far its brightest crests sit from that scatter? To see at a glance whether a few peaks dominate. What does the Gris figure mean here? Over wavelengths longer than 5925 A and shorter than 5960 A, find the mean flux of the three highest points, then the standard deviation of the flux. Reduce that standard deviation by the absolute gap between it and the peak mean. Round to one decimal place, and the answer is -14.8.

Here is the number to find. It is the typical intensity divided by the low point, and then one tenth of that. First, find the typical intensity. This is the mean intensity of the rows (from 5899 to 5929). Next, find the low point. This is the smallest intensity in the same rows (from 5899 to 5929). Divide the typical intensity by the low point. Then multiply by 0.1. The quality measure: 0.124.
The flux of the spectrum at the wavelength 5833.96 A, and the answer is 15.67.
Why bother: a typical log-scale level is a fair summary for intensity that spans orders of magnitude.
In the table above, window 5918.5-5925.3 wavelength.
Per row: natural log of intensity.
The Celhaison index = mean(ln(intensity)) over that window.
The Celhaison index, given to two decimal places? 2.71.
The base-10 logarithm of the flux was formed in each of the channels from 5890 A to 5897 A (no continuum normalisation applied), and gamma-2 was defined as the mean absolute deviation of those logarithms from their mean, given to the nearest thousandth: 0.030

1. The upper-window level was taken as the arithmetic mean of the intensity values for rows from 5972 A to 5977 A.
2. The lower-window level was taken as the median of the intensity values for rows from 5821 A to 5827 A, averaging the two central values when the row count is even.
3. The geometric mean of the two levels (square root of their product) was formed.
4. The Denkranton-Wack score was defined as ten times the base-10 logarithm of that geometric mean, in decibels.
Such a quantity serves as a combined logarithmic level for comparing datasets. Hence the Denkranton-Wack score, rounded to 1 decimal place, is 11.7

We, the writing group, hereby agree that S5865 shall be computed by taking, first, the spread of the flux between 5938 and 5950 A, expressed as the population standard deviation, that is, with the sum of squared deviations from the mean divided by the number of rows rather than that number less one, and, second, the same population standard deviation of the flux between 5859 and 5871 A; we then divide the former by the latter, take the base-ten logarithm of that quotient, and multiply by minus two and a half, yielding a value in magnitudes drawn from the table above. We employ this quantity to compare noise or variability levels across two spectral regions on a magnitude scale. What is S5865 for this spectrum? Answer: 1.2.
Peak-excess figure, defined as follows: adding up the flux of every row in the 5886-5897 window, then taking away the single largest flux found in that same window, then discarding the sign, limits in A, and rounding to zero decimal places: 90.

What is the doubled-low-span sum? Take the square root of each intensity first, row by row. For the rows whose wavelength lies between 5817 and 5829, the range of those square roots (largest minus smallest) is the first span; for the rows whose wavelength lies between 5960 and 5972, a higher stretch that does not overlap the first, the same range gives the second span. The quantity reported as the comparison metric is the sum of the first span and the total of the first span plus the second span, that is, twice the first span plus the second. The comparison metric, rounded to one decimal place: 1.3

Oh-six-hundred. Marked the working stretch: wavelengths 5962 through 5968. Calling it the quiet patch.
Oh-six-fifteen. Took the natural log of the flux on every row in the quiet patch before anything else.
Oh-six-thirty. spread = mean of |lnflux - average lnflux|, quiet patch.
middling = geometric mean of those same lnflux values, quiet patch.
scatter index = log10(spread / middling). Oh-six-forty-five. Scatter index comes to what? -1.64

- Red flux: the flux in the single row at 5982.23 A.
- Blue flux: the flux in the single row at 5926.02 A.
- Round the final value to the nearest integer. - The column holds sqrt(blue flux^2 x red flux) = 61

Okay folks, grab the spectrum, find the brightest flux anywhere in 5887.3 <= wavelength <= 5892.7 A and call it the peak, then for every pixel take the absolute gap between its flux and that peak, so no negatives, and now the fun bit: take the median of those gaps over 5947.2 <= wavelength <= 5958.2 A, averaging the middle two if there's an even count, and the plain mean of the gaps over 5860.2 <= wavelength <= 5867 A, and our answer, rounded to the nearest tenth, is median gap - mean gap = -1.0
